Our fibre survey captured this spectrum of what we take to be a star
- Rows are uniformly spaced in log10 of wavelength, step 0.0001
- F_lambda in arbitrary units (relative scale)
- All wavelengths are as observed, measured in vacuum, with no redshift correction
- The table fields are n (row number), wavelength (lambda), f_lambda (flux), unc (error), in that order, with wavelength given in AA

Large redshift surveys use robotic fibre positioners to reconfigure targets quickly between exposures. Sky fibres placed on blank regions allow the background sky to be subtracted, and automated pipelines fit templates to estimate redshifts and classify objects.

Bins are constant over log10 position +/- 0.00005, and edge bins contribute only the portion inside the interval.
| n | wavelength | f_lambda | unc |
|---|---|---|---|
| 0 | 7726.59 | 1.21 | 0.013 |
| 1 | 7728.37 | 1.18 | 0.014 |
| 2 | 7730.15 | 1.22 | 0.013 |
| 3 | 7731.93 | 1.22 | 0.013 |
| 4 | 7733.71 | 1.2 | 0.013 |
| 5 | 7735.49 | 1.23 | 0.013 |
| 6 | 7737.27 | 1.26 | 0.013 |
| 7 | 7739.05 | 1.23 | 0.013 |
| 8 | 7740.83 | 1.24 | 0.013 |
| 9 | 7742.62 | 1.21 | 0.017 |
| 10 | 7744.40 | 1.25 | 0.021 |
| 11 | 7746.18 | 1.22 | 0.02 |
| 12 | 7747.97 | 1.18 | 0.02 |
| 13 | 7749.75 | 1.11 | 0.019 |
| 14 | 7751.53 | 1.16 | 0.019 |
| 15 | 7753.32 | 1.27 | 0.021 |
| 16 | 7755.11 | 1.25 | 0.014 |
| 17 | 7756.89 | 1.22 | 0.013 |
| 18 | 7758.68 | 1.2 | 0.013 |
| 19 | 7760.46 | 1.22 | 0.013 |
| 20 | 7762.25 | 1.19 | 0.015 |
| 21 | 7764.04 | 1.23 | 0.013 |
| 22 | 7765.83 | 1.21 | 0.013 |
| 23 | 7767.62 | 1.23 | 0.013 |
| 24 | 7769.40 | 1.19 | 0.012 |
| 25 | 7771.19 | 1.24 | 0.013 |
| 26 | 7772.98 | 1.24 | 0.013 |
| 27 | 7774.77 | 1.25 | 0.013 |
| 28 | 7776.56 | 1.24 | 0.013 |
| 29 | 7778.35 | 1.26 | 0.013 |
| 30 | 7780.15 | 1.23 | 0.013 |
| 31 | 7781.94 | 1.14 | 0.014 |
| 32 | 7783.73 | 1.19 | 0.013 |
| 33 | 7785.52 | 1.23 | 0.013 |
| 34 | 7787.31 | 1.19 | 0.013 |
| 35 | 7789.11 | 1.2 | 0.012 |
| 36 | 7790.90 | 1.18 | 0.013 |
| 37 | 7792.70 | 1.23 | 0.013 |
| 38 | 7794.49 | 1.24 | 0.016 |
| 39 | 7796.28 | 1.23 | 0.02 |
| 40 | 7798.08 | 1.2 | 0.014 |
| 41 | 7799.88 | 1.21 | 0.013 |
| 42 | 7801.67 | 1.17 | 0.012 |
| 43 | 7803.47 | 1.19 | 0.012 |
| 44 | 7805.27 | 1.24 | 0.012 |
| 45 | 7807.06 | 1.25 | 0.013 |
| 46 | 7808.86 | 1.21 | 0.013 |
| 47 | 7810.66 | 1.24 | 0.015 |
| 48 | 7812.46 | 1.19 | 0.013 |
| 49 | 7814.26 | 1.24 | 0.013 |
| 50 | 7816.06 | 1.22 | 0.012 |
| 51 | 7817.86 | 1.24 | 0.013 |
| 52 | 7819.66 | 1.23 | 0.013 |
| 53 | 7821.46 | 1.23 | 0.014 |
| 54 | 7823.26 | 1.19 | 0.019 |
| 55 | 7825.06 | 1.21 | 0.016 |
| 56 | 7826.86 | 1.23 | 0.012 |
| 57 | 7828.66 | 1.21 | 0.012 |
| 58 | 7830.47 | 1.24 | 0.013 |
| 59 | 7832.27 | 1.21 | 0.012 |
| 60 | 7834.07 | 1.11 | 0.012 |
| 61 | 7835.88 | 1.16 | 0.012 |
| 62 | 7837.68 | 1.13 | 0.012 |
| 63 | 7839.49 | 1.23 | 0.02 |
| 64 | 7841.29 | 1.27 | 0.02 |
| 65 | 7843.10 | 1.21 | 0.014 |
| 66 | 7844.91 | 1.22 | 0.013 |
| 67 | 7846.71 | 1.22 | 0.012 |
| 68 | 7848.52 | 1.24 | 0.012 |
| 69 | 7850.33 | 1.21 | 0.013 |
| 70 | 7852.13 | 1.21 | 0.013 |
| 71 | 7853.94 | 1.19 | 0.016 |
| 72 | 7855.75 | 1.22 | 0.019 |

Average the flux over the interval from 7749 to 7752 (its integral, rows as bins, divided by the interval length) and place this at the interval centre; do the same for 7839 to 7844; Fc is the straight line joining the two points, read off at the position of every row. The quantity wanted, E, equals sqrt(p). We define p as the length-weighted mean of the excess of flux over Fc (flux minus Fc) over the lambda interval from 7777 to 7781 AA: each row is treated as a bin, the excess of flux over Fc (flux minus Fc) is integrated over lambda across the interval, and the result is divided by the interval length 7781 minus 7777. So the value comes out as 0.28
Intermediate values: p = 0.08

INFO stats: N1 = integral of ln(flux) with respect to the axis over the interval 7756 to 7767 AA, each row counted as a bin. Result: 2.1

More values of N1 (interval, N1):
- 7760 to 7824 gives 12.6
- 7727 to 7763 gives 6.9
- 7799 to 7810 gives 2.1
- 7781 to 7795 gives 2.5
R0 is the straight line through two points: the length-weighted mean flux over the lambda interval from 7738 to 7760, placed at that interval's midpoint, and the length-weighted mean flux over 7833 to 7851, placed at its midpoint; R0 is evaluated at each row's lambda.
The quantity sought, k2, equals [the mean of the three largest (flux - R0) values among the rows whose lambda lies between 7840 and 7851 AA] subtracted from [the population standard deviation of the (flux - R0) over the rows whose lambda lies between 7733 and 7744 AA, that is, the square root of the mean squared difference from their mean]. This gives -0.02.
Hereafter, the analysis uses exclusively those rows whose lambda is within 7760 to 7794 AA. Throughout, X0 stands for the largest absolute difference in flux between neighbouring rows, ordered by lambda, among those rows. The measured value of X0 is 0.090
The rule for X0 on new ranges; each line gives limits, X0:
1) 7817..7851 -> 0.100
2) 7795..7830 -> 0.050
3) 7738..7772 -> 0.110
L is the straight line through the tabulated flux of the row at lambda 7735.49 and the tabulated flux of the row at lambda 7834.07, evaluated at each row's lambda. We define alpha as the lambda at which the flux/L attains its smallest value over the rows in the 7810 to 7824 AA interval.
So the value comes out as 7812.46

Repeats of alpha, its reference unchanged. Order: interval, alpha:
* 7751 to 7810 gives 7751.53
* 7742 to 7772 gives 7749.75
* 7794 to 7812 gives 7801.67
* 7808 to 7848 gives 7834.07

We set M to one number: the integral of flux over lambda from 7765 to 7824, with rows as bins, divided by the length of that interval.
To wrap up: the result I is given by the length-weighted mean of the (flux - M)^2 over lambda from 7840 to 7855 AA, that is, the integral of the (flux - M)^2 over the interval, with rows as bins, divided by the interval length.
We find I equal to 0.0005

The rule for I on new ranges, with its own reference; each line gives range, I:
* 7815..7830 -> 0.0002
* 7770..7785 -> 0.0014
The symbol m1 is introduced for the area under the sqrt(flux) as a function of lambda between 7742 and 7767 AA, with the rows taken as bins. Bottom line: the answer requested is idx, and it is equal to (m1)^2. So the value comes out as 755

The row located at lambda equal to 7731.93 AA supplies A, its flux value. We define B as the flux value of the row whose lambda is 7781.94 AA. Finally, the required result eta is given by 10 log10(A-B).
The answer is -11.0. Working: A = 1.22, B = 1.14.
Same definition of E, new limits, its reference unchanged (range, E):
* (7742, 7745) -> 0.32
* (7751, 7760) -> 0.29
